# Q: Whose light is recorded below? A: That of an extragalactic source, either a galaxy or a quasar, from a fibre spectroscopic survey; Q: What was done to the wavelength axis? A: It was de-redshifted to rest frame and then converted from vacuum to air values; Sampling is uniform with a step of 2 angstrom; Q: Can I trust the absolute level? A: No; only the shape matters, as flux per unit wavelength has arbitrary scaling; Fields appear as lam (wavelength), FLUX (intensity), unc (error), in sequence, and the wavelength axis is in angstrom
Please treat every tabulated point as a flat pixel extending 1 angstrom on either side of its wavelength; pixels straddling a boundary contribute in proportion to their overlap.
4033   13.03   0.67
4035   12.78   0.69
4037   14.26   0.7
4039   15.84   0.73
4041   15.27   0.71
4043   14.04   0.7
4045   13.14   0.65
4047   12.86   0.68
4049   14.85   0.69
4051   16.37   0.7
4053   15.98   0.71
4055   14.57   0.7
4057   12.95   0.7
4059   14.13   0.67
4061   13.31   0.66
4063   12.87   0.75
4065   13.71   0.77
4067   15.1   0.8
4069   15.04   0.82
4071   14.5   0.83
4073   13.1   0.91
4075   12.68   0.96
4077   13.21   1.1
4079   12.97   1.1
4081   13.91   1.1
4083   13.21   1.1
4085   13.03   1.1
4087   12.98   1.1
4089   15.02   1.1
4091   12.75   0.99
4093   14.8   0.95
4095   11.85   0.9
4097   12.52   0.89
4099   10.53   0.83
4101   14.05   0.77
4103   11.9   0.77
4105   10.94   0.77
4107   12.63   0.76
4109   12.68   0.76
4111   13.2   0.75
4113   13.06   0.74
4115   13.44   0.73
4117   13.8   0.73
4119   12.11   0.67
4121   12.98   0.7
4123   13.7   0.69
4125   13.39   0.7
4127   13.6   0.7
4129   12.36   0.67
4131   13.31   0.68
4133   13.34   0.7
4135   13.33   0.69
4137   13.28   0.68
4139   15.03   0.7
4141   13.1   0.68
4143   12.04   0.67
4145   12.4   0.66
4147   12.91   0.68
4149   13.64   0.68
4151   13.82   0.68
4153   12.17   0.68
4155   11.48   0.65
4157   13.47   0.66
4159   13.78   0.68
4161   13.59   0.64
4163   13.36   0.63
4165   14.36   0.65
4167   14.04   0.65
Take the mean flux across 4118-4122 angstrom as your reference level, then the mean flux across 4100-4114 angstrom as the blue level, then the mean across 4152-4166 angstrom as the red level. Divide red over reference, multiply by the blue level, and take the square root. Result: 3.64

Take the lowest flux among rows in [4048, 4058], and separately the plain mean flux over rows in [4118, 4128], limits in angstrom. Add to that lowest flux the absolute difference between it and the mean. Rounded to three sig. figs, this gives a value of 13.2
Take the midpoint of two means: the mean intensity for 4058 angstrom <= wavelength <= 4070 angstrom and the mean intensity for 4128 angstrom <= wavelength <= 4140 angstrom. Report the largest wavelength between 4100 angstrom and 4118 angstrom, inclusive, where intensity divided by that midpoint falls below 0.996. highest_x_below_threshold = 4115 angstrom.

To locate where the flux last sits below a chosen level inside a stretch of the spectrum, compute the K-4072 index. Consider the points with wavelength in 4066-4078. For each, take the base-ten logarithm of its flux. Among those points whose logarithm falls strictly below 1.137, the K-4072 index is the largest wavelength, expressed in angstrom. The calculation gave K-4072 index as 4077 angstrom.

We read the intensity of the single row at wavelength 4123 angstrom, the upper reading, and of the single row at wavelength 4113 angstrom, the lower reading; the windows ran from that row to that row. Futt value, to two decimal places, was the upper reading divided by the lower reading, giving 1.05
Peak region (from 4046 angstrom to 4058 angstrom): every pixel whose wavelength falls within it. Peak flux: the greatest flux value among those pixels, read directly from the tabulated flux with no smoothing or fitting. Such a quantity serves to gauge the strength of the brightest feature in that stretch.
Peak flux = 16.37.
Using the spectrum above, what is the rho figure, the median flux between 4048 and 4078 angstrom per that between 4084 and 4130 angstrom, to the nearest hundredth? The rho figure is 1.09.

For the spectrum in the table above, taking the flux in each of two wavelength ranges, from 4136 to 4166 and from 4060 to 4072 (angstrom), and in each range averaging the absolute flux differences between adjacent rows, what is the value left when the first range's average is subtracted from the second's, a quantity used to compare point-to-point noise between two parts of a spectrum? -0.2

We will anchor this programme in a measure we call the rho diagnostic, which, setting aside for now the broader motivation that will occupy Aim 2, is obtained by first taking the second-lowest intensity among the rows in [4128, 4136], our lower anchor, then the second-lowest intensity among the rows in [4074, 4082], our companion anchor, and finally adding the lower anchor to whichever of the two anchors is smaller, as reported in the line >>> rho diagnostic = 26.3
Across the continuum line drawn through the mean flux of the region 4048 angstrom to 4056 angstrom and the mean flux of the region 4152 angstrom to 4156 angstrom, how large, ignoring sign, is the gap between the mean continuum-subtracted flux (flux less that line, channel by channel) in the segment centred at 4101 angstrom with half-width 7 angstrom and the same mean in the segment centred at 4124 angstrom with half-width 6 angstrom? 1.8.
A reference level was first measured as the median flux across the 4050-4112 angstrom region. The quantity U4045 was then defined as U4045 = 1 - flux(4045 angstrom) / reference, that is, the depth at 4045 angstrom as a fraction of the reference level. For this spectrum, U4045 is 0.00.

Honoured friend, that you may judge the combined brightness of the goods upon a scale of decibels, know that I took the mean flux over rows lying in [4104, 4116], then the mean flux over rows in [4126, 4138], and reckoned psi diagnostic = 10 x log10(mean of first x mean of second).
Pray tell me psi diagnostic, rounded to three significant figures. 22.2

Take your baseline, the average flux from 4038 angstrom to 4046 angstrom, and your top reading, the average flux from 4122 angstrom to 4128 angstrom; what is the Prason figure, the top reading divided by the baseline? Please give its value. 0.93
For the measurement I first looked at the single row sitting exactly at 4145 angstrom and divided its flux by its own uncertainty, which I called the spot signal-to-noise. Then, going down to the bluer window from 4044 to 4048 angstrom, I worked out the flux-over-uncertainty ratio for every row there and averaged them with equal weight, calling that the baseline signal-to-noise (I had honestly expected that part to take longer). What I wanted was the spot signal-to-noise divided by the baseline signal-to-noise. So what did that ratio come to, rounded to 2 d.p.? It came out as 0.96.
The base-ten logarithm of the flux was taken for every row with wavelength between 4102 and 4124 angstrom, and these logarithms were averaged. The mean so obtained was 1.105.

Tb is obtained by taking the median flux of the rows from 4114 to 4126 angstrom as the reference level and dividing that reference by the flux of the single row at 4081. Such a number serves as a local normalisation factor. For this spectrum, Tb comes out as 0.964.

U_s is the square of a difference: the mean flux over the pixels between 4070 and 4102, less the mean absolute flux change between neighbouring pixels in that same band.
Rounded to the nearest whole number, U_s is 141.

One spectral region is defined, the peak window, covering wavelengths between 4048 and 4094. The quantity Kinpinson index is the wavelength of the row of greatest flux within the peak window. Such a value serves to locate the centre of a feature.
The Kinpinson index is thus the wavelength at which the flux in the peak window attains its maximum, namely 4051 angstrom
